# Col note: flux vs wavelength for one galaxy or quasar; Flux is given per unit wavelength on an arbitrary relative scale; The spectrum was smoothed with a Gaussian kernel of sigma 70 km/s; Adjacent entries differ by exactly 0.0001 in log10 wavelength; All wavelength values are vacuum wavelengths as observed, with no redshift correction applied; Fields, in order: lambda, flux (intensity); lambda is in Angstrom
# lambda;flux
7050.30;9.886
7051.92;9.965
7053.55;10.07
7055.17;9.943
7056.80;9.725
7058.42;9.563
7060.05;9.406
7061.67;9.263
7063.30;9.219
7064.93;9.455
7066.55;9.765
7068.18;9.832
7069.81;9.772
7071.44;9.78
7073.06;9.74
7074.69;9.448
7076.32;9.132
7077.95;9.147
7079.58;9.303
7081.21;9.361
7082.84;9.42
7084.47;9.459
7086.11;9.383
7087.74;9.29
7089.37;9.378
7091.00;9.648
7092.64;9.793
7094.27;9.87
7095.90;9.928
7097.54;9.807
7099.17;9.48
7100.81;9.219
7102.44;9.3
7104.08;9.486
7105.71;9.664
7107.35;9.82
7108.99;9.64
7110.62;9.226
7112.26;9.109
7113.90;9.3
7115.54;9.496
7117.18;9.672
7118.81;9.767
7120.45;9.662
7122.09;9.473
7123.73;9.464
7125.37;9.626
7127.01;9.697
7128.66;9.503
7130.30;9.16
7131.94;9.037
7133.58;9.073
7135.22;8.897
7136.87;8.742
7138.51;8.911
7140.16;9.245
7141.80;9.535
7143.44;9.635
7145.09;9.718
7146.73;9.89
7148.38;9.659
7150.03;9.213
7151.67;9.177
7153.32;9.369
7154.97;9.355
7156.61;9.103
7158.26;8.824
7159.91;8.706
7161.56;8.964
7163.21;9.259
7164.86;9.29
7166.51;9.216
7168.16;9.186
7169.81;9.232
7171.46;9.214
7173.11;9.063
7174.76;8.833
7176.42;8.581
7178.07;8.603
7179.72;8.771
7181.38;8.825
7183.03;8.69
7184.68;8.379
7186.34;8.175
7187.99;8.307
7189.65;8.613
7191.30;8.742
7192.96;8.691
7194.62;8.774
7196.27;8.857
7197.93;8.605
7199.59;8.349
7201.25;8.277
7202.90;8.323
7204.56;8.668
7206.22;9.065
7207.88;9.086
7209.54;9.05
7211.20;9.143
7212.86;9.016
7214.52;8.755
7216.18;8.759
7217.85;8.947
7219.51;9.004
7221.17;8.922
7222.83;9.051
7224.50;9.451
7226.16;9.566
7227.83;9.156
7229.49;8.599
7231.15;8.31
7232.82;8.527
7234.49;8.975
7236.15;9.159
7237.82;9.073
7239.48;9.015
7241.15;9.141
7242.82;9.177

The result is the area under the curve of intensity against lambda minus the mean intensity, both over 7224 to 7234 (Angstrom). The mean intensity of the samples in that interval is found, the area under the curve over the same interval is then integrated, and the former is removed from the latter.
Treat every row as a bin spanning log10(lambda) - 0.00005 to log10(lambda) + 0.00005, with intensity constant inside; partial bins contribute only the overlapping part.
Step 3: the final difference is 80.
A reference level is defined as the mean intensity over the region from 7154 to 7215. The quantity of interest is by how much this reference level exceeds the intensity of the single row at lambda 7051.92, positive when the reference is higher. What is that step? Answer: -1.1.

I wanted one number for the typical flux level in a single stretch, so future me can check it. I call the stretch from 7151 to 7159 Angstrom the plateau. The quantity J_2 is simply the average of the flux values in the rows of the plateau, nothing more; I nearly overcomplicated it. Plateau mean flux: 9.17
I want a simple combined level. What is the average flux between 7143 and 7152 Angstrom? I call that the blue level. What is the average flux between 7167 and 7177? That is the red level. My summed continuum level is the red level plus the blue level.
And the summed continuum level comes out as 18.6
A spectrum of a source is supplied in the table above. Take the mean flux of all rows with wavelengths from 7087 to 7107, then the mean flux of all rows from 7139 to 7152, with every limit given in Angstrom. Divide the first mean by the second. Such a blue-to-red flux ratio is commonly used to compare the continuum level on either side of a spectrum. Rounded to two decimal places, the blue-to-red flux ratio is 1.01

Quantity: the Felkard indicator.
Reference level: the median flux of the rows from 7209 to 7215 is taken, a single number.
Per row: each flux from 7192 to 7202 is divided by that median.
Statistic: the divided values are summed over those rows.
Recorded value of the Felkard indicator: 5.7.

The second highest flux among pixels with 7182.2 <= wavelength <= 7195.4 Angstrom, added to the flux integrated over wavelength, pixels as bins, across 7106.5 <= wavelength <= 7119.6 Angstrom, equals 133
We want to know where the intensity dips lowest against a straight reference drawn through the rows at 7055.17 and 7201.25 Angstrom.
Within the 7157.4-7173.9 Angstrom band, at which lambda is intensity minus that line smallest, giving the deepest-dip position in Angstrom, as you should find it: 7159.91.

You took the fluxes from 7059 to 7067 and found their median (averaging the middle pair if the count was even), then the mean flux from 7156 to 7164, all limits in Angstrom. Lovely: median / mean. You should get 1.05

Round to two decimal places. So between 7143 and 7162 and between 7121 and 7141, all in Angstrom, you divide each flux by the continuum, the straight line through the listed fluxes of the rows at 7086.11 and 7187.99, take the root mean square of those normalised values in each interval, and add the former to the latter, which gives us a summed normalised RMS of 2.11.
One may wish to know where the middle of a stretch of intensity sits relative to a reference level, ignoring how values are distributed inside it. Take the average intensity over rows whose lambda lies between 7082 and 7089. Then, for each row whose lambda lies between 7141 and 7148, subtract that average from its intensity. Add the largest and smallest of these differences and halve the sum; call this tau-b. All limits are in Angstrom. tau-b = 0.3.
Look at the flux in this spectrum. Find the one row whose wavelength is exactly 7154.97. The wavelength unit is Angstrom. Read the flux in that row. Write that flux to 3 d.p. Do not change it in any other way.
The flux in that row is 9.355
